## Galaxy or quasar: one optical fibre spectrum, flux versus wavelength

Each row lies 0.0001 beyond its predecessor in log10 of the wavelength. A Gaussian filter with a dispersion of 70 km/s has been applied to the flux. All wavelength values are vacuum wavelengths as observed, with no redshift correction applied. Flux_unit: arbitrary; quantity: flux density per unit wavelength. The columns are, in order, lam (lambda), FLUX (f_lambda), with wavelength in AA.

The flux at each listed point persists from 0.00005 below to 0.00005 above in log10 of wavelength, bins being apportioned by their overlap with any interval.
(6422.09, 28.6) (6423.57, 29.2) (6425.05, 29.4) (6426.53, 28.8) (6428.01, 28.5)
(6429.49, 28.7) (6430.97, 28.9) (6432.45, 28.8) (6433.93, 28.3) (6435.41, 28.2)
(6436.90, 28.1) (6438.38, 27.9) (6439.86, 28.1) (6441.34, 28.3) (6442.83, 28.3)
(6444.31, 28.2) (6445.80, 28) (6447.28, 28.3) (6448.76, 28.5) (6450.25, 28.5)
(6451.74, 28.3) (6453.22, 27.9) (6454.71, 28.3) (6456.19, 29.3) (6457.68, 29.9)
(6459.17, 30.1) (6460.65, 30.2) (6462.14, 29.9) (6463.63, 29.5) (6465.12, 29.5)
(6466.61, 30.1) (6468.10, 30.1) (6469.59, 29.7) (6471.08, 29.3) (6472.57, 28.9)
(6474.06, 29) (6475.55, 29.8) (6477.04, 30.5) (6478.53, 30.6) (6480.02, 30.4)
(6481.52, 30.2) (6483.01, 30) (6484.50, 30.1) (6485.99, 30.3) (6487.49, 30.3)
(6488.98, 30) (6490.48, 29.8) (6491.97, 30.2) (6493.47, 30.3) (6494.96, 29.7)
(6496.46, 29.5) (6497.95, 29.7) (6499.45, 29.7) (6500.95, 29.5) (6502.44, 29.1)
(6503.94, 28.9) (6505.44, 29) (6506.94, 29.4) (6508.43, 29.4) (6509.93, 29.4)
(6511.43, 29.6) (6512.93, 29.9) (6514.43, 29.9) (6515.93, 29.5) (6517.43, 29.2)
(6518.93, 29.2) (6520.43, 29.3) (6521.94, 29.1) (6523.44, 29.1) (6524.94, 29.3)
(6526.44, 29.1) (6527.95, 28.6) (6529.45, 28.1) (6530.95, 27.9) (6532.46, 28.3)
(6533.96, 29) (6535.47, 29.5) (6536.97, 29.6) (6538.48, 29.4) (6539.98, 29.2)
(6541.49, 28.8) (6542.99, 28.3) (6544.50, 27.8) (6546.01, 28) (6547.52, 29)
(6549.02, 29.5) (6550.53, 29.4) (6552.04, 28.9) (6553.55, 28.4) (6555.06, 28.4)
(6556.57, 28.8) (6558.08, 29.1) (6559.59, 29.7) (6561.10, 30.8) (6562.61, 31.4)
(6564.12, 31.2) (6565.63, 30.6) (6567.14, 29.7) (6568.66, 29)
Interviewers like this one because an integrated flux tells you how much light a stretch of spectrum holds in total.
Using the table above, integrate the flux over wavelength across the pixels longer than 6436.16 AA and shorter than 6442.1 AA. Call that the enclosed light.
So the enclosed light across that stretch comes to 167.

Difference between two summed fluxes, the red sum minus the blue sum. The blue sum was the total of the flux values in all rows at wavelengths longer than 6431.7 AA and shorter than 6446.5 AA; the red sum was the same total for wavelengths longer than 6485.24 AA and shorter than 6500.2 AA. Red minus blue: 17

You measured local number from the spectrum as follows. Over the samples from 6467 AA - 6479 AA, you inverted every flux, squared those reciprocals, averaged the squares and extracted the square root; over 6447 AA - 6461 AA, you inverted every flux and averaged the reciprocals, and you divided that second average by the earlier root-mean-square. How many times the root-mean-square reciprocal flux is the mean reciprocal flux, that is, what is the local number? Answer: 1.03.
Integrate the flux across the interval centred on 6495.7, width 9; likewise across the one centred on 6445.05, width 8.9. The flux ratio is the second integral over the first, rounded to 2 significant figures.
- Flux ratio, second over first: 0.94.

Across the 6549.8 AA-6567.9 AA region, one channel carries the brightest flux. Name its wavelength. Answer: 6562.61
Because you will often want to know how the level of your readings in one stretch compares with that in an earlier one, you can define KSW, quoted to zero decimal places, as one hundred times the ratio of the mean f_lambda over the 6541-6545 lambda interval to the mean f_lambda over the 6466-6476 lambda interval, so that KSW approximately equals 96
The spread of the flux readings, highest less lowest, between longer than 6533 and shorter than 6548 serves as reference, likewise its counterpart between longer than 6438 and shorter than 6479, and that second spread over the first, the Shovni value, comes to 1.5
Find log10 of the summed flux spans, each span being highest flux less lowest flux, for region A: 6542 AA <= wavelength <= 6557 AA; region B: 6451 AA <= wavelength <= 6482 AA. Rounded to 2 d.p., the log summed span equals 0.64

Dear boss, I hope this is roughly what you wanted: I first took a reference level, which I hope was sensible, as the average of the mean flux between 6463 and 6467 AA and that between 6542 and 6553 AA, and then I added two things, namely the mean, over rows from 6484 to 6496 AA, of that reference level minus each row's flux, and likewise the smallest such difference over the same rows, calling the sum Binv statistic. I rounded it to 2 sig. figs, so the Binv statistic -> -2.0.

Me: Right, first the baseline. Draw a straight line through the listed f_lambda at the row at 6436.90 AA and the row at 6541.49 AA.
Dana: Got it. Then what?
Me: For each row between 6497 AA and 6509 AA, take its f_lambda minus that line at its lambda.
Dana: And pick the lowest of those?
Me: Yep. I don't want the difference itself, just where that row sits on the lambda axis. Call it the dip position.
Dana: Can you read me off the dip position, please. 6503.94 AA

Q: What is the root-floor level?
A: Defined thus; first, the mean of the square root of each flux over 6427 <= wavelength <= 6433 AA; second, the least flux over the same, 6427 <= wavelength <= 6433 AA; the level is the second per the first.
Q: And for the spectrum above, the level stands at 5.32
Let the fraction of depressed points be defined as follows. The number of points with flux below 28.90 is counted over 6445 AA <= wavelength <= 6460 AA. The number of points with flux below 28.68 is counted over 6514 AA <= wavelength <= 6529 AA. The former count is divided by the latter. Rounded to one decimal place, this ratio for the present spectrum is 7.0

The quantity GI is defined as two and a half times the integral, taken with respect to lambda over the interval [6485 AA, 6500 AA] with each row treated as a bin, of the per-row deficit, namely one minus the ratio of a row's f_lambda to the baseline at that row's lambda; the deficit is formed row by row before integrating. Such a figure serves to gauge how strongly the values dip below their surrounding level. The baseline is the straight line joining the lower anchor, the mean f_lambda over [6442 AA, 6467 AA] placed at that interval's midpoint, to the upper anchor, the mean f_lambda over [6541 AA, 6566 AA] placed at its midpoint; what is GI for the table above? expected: -1.1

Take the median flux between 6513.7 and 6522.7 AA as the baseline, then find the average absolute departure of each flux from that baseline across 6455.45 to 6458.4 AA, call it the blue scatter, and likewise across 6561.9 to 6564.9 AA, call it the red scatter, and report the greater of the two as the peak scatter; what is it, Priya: 2.0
